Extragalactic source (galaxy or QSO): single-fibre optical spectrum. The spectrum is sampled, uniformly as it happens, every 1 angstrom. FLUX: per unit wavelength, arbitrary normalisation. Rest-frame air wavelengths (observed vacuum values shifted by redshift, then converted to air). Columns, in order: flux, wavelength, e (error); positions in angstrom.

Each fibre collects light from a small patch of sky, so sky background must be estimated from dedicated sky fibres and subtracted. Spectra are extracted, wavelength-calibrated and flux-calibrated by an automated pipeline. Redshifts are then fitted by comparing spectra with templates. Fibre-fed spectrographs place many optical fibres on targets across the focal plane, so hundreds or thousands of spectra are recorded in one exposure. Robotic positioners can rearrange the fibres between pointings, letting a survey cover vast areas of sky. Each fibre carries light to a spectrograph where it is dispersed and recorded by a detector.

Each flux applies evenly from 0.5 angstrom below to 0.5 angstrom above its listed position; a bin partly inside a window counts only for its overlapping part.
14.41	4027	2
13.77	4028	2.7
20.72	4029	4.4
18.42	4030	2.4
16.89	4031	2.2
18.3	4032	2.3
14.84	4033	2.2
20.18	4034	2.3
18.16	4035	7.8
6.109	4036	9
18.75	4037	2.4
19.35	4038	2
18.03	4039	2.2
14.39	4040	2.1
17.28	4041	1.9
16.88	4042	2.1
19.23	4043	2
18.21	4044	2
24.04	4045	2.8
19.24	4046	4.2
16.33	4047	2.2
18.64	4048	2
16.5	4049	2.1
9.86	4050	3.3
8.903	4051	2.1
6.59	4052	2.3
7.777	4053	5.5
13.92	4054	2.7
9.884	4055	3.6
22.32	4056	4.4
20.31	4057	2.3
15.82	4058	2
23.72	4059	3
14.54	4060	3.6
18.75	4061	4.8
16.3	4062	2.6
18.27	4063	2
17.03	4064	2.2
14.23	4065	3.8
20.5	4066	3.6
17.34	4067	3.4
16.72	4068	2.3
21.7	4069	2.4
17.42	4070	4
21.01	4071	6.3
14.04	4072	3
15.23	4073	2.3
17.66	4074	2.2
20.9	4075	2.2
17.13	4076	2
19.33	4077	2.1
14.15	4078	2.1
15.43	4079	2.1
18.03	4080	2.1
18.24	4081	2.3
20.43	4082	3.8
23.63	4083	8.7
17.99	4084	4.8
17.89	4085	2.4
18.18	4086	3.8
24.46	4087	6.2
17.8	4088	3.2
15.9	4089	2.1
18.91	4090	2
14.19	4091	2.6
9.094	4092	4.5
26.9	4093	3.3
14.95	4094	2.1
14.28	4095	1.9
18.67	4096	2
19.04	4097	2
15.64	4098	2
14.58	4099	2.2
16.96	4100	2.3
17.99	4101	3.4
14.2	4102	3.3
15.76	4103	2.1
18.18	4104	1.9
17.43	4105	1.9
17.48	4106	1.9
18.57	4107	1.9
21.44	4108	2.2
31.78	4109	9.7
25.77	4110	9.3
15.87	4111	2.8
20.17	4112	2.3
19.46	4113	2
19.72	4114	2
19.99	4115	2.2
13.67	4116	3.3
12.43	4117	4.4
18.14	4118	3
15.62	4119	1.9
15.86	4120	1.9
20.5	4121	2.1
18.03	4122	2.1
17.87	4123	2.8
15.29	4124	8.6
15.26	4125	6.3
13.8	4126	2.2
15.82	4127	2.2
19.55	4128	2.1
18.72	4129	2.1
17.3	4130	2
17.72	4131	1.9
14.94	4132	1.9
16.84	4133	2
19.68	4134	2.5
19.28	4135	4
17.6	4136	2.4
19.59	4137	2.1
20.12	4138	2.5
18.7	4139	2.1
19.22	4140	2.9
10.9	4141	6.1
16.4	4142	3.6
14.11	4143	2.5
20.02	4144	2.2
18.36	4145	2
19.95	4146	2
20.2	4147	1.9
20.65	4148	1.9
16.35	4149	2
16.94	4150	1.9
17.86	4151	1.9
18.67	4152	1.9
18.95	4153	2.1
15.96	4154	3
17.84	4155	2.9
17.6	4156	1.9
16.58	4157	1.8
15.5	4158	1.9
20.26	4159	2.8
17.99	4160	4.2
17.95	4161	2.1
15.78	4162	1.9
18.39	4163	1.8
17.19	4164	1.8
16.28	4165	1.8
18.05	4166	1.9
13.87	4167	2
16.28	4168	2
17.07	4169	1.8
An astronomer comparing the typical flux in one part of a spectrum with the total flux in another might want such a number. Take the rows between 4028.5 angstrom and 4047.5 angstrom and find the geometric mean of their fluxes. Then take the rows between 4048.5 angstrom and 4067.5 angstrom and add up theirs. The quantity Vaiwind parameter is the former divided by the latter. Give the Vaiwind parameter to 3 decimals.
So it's 0.059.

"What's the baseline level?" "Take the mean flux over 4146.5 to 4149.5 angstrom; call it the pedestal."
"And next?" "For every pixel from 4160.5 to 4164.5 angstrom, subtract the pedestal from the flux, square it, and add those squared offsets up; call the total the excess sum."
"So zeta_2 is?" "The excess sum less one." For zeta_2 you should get 15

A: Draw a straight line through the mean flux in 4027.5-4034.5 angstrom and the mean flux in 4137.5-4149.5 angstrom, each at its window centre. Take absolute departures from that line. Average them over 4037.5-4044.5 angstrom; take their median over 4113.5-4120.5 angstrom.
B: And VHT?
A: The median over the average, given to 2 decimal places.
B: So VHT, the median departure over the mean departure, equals 1.75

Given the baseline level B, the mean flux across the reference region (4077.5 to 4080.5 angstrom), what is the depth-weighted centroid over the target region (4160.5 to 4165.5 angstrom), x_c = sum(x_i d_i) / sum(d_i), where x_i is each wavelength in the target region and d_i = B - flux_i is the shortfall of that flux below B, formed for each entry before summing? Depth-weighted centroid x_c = 4162.7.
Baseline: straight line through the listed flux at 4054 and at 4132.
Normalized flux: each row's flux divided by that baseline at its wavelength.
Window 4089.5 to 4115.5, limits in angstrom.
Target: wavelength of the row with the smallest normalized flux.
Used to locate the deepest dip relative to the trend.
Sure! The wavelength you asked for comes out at 4092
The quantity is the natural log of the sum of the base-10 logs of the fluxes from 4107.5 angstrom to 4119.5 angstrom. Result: 2.7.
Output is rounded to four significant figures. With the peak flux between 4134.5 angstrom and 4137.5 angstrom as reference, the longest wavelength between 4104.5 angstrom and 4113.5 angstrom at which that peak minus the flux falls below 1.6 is 4113 angstrom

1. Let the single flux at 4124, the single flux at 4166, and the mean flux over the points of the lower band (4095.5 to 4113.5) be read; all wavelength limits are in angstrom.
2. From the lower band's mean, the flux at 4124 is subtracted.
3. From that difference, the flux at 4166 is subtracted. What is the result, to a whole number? -15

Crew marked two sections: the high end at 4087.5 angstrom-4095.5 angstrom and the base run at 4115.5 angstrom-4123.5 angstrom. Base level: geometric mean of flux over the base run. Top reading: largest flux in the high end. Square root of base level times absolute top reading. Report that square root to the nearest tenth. 21.0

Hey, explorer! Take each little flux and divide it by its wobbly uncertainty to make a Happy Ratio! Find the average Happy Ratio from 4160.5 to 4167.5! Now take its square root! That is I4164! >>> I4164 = 2.98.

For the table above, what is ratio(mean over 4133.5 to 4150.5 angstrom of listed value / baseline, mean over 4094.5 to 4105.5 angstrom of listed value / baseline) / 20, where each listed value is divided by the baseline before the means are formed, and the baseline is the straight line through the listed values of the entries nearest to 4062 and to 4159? 0.050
